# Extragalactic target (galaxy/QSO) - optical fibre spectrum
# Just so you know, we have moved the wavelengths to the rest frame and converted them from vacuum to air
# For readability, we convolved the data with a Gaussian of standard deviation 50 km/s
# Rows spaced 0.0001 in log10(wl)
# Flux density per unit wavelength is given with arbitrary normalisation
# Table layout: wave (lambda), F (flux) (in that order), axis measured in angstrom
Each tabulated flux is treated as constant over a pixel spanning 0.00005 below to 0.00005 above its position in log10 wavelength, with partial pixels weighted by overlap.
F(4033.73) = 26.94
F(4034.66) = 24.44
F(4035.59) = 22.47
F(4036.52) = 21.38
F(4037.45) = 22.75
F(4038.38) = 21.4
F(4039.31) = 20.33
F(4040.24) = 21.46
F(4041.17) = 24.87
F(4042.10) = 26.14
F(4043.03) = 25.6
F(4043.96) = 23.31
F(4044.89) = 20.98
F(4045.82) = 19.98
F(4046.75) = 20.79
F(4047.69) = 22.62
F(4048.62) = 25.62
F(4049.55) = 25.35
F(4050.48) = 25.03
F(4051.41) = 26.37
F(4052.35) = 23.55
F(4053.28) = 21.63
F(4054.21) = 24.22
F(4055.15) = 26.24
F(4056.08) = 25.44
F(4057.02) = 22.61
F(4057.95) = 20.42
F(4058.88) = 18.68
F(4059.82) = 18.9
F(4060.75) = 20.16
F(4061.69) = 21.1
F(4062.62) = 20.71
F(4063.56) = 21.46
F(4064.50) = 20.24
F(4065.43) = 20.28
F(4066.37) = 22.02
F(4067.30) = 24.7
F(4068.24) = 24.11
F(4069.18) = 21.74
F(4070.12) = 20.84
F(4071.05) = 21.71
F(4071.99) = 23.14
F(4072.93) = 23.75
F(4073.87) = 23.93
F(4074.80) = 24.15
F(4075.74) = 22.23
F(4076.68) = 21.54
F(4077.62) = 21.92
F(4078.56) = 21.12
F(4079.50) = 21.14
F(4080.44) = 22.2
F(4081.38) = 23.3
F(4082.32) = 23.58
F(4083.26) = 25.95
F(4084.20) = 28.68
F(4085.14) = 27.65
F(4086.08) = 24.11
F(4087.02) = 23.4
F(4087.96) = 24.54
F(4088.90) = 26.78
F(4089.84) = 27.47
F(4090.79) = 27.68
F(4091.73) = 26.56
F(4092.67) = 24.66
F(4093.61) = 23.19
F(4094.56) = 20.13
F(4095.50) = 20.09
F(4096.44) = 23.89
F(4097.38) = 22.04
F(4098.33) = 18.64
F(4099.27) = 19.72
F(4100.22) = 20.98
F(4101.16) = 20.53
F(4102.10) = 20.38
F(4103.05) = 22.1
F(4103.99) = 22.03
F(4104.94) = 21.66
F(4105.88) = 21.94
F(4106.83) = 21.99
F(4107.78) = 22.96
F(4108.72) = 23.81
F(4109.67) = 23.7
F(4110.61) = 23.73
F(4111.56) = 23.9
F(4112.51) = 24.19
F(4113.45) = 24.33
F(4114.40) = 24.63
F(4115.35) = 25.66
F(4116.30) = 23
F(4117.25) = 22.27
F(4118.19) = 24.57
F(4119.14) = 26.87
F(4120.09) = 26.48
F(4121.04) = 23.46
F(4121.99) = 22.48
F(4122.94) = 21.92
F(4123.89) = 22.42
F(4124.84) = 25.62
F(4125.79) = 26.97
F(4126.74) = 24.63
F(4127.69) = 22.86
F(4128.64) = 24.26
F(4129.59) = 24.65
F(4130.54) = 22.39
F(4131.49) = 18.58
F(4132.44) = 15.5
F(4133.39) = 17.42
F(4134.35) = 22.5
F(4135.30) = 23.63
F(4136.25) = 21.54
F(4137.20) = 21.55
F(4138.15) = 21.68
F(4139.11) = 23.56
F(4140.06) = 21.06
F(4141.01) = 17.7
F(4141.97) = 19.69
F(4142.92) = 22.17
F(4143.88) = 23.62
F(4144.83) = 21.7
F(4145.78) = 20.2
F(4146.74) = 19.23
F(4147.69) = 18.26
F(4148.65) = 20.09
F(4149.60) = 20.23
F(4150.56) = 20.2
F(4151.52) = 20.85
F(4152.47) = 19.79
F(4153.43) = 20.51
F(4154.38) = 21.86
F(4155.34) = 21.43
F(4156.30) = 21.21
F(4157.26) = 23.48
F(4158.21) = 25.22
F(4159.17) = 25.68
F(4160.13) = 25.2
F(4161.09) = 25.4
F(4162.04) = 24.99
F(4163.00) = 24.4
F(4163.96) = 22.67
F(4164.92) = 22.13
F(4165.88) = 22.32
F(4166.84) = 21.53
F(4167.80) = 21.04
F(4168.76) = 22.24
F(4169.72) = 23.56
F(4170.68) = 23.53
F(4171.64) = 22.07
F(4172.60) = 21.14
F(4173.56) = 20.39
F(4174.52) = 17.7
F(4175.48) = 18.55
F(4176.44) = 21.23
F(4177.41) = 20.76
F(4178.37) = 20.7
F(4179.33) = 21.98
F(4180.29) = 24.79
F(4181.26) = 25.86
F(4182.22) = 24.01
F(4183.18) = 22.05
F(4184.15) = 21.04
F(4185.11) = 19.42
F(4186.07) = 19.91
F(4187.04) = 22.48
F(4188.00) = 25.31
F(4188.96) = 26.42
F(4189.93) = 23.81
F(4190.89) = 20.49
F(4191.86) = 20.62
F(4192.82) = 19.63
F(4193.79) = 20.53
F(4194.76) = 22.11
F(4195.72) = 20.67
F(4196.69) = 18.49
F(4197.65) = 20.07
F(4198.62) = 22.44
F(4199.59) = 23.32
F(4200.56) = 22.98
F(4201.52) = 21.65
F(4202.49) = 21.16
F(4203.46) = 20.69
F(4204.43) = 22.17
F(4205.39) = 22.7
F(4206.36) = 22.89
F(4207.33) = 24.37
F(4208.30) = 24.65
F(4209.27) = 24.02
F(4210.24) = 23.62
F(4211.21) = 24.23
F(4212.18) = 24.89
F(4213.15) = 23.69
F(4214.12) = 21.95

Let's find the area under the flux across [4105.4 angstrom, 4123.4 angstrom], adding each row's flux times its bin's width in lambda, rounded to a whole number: 428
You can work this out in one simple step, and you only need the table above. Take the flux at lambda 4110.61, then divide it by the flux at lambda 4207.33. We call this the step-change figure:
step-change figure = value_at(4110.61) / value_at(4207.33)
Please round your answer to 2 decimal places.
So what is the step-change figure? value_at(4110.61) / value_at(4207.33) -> 0.97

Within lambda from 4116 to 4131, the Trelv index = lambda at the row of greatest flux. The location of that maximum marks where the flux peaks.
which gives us 4125.79 angstrom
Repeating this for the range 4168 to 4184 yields 4181.26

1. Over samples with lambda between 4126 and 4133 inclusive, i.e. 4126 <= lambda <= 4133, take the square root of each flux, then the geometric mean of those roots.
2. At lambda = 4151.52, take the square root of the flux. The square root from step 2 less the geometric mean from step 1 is -0.08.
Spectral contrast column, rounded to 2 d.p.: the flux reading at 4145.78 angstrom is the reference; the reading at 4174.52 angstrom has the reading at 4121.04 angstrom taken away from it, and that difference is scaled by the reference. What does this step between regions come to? -0.29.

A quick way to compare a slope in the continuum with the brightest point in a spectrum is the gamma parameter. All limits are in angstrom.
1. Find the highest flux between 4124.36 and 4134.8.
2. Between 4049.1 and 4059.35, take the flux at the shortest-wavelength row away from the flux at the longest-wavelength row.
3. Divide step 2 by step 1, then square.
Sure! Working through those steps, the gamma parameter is 0.061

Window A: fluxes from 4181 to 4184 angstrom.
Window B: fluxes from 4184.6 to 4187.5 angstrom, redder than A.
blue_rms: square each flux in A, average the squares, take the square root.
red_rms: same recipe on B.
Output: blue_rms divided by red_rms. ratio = 1.16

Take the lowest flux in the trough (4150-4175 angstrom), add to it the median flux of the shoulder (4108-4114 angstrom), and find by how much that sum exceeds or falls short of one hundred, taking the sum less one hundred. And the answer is -58.4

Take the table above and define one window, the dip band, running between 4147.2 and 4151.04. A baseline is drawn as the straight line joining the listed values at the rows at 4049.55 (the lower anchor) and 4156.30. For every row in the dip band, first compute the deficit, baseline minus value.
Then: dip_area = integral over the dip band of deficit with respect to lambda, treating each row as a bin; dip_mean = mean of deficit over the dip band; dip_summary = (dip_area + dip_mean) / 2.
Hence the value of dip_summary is 4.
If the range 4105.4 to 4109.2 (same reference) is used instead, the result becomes 1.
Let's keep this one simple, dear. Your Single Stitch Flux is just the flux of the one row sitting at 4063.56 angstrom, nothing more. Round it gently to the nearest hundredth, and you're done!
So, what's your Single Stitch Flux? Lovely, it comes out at 21.46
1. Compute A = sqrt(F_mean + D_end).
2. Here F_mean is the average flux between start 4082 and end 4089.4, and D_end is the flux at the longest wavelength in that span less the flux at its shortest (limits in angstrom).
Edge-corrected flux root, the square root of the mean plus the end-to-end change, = 5.37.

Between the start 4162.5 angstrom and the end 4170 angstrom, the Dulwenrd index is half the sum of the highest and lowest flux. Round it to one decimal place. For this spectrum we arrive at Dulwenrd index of 22.7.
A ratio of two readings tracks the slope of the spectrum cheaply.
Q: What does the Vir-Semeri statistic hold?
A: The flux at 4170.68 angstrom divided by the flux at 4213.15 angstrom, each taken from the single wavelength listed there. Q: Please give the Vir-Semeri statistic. 0.99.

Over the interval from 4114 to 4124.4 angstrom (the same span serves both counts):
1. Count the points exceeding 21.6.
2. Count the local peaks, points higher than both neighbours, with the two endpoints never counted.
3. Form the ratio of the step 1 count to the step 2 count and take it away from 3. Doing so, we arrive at -2.5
